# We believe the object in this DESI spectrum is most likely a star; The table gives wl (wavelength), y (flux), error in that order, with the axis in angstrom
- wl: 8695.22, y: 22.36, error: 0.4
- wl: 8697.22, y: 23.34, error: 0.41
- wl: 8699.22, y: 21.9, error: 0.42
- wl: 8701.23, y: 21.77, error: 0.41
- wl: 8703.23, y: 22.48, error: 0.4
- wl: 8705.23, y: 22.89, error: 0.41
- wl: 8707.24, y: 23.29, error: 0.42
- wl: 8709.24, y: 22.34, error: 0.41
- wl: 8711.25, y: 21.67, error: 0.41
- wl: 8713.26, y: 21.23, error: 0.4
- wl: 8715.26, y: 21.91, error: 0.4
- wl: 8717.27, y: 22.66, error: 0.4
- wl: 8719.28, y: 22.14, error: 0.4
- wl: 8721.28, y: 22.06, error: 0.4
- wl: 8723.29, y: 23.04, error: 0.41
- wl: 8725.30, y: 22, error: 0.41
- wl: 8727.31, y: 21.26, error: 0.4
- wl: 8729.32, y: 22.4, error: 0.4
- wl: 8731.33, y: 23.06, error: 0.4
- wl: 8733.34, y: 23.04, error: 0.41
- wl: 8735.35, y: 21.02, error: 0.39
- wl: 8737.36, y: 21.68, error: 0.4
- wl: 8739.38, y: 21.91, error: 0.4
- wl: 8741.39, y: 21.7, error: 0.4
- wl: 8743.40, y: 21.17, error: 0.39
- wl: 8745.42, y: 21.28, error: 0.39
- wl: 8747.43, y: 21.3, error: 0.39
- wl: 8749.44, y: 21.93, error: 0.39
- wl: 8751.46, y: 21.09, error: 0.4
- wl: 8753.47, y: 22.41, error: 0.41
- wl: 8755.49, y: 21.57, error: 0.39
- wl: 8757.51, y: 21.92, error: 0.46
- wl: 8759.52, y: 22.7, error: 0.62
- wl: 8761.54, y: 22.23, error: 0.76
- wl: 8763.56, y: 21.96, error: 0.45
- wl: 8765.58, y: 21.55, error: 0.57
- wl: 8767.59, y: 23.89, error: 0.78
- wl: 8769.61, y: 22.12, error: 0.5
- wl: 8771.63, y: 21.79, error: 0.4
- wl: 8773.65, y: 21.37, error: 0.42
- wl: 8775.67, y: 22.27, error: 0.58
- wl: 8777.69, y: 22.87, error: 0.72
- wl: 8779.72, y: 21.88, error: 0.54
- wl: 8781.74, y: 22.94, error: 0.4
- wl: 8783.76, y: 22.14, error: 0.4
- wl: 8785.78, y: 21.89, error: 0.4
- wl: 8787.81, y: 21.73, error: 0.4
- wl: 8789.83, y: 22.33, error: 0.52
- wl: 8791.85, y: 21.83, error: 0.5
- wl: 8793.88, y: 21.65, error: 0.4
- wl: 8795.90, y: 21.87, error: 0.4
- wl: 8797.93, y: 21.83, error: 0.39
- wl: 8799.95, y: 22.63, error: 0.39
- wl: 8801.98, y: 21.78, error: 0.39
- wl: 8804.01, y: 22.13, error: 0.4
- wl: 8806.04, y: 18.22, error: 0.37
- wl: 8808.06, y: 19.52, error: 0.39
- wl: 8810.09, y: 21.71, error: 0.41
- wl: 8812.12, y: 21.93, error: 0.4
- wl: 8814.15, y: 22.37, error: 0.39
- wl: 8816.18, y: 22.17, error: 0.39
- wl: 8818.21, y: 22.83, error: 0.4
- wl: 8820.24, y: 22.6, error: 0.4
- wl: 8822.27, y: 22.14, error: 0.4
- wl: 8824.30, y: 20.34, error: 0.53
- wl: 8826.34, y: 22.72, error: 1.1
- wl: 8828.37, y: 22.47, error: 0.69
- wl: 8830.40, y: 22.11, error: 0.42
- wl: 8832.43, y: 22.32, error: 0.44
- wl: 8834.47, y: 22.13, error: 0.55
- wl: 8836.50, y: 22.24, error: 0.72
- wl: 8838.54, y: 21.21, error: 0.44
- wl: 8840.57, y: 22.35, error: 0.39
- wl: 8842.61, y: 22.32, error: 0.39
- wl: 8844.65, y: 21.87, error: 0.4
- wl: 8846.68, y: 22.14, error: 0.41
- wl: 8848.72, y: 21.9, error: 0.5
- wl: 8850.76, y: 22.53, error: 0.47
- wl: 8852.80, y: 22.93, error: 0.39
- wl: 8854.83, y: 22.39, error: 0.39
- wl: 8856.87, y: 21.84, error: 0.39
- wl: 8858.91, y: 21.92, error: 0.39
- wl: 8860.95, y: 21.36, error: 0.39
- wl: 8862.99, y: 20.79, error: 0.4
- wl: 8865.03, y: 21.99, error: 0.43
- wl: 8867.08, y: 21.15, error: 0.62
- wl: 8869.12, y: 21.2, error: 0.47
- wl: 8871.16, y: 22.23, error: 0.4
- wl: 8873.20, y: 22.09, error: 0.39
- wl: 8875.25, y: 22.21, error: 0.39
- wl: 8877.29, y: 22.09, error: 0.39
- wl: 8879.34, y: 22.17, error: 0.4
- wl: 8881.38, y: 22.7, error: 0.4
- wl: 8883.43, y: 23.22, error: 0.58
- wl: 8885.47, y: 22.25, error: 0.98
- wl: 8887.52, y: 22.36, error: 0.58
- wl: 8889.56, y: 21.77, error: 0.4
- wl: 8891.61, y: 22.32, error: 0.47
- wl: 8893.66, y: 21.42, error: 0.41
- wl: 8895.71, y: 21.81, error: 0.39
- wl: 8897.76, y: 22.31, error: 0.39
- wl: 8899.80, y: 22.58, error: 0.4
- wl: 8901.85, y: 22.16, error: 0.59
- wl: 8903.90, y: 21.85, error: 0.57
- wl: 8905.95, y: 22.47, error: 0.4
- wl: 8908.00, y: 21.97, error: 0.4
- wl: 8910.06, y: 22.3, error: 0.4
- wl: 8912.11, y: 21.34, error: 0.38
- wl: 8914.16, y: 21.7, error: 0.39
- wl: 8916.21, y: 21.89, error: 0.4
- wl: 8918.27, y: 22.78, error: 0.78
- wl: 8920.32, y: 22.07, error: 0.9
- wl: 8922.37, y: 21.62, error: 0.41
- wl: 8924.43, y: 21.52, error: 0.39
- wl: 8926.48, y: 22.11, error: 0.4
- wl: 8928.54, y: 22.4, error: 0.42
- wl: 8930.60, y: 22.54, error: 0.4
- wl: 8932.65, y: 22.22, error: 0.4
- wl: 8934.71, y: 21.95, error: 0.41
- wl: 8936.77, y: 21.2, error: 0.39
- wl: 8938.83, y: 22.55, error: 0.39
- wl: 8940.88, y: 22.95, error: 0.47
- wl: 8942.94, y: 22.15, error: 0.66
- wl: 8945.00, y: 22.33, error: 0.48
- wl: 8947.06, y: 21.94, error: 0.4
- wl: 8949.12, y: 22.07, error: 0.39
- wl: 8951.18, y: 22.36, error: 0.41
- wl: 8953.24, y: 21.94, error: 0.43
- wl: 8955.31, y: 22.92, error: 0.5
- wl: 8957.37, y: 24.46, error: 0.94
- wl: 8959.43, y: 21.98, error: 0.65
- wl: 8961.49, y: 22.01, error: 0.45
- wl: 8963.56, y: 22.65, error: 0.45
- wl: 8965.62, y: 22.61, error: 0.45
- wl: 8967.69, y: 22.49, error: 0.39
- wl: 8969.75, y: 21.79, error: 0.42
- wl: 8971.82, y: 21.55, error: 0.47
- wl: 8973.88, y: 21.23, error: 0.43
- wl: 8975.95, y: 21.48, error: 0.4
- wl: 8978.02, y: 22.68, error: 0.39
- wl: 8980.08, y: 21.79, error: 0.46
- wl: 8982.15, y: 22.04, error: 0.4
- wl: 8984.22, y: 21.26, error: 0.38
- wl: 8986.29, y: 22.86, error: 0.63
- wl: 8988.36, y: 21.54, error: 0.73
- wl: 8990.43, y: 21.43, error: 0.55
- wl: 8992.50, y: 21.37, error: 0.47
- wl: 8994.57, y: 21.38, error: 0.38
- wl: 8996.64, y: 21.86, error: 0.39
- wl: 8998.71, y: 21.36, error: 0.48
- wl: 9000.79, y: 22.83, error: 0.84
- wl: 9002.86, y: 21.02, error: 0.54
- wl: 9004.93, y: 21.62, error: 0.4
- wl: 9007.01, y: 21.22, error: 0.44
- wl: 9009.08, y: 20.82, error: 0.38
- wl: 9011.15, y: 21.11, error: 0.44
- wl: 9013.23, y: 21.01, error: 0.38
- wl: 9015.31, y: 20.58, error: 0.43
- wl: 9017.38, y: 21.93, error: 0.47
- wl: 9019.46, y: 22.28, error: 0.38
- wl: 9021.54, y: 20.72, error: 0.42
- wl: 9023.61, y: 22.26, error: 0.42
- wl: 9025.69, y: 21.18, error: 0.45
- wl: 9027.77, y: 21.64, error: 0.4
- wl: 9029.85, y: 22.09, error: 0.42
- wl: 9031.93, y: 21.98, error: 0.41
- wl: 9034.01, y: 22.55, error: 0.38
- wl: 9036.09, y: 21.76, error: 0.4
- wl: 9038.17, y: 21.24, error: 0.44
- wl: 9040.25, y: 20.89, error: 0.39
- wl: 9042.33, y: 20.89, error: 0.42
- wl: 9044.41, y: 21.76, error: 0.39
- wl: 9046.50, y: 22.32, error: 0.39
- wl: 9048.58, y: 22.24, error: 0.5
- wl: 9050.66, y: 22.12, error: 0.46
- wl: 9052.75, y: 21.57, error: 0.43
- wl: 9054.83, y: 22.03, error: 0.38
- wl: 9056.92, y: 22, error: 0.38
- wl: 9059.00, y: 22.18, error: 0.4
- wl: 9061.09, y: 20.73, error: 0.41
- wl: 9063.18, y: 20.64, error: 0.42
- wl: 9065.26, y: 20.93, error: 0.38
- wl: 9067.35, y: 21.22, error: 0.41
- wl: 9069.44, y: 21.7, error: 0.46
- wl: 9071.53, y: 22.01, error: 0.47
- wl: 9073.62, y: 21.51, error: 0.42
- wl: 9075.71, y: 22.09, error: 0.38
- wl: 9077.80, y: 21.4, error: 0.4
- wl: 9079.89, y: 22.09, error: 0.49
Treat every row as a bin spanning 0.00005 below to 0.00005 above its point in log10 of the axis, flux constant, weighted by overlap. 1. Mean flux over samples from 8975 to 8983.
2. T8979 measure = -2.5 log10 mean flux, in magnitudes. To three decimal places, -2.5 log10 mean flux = -3.356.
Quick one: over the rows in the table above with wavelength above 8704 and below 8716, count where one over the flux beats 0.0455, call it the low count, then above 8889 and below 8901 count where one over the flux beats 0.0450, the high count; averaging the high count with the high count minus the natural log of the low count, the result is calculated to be 2.5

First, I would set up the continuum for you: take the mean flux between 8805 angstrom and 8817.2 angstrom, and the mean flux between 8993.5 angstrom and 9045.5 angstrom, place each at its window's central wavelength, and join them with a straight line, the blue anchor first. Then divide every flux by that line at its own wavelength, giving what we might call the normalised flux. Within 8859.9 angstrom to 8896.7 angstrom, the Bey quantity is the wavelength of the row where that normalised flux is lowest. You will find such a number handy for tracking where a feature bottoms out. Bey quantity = 8862.99 angstrom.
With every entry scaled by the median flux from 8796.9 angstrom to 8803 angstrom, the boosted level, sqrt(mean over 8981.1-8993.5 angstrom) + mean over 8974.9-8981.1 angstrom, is 2.005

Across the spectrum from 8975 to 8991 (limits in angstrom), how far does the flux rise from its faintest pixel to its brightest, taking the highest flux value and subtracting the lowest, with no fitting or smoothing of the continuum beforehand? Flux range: 1.6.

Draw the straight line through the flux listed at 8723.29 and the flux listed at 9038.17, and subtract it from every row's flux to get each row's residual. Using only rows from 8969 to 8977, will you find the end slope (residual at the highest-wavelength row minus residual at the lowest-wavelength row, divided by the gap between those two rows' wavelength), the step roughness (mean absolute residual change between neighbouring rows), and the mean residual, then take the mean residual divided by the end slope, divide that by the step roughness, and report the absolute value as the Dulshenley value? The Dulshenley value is 9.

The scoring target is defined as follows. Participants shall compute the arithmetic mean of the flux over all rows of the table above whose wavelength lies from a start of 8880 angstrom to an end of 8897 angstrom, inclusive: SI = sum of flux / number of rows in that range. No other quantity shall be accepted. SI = 22.2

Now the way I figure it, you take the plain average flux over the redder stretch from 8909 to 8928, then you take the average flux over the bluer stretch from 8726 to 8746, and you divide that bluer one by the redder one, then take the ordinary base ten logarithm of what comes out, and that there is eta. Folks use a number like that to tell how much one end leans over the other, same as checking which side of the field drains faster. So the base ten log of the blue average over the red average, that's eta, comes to -0.001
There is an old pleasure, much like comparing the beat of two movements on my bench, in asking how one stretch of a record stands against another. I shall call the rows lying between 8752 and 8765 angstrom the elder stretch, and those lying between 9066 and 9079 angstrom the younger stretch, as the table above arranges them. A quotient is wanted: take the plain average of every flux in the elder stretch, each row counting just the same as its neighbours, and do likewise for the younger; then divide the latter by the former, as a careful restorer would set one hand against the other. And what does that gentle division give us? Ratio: 0.98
